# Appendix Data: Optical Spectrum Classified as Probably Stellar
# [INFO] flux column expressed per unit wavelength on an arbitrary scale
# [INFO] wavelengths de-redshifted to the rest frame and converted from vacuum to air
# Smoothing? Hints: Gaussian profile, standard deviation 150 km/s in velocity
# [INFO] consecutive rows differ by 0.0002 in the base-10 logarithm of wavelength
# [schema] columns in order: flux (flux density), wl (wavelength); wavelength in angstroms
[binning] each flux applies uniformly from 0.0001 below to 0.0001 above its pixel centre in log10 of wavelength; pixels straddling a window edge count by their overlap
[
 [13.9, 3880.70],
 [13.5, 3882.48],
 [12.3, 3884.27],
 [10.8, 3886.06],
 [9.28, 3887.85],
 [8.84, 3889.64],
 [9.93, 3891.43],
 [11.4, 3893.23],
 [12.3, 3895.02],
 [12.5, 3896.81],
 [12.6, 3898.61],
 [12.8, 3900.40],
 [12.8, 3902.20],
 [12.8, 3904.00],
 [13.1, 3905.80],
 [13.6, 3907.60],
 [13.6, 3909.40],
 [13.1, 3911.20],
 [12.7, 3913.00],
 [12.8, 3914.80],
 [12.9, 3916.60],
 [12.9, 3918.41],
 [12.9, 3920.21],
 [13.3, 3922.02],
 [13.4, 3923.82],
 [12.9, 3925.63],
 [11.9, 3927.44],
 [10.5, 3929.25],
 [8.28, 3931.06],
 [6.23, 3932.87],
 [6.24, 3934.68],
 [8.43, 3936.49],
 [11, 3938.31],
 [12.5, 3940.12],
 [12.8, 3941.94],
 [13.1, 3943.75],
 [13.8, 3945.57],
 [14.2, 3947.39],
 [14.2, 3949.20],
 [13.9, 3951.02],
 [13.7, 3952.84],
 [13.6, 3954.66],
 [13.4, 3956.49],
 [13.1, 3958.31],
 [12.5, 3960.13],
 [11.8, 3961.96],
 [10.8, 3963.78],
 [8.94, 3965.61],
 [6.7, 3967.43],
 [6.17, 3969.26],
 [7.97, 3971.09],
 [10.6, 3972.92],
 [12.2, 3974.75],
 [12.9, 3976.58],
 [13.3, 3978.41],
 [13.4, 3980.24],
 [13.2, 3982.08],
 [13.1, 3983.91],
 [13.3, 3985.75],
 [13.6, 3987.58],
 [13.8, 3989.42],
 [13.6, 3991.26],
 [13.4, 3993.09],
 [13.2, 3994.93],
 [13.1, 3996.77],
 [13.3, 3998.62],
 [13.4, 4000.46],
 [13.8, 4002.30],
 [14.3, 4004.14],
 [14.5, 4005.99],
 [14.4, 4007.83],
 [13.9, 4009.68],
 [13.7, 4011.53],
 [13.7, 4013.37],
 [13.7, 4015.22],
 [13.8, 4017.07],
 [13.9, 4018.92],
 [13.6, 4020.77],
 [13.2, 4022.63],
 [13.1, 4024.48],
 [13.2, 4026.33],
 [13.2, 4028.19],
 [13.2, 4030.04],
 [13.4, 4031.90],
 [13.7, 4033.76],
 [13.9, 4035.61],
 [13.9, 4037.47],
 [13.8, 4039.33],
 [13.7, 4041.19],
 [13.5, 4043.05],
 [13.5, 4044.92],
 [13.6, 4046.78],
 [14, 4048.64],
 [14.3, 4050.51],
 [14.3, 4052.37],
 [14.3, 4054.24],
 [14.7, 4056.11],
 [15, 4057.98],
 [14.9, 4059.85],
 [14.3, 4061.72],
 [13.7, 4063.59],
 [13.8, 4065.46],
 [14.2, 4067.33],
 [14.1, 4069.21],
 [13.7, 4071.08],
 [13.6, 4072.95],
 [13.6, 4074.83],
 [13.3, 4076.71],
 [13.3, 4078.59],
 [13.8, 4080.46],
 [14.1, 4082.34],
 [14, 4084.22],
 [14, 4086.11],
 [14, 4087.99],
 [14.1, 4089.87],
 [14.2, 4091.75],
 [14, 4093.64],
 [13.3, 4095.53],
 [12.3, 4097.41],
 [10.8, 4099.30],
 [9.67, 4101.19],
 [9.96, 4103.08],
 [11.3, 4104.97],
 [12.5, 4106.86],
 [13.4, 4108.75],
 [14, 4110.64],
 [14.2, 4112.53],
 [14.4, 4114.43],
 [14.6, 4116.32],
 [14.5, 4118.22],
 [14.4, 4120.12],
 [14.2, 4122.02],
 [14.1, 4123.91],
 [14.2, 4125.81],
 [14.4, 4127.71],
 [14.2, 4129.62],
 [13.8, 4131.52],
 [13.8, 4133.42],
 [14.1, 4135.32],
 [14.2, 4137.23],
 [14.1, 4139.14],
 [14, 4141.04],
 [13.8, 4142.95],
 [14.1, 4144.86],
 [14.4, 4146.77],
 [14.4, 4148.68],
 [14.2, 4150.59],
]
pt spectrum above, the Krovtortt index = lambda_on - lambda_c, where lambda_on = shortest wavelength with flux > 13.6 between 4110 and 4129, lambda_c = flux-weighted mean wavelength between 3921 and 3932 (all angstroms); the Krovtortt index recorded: 184.6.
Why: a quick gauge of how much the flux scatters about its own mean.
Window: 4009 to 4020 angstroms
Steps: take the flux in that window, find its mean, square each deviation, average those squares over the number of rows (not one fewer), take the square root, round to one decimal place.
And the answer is 0.1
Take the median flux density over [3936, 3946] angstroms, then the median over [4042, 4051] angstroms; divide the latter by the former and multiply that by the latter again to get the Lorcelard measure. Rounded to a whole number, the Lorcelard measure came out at 15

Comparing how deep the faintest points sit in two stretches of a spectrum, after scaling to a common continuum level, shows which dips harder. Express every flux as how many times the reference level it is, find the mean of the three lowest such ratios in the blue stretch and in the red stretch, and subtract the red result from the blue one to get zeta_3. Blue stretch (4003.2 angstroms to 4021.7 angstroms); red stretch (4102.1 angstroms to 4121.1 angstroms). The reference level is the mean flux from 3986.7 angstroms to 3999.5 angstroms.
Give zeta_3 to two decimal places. 0.18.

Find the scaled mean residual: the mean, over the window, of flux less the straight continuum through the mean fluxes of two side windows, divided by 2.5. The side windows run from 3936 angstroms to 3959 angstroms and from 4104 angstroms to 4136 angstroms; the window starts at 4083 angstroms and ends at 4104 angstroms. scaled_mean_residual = -0.39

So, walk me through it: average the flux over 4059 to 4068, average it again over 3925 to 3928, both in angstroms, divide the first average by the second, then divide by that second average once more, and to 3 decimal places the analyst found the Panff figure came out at 0.092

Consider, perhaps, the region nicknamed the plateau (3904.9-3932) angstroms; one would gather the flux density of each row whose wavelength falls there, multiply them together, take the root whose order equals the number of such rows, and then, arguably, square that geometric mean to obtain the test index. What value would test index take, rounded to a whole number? 155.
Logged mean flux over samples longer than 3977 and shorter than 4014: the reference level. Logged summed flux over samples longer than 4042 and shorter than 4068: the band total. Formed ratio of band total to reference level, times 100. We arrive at 1457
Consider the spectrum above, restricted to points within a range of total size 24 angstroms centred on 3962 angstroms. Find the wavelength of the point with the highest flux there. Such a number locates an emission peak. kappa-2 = 3951.02 angstroms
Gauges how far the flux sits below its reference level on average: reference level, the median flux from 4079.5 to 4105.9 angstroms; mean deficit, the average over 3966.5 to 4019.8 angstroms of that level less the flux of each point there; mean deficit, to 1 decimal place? 1.1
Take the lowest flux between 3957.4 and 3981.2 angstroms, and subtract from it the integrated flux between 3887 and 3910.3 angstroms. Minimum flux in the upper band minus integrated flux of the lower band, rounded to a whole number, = -273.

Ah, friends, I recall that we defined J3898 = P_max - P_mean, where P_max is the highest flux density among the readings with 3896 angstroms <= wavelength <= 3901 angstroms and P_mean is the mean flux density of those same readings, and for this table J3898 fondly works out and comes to 0.17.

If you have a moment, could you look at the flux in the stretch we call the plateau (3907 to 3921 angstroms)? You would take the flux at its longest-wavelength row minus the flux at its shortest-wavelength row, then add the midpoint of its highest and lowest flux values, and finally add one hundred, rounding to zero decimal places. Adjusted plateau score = 112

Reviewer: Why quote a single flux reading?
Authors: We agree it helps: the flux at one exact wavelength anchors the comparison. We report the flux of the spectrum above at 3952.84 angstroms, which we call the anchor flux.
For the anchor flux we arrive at 13.7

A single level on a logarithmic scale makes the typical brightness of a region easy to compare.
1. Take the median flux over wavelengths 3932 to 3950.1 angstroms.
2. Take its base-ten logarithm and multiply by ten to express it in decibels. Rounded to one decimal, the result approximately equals 11.0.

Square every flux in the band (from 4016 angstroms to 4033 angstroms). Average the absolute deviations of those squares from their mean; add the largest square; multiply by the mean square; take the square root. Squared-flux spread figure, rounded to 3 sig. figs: 189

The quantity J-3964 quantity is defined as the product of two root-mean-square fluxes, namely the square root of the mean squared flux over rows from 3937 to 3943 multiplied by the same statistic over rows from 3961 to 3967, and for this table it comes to 128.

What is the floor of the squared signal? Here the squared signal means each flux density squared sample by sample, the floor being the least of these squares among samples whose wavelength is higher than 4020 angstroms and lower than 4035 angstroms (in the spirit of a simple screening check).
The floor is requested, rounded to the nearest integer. 172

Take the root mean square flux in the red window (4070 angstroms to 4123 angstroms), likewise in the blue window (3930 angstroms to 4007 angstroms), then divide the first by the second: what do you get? 1.09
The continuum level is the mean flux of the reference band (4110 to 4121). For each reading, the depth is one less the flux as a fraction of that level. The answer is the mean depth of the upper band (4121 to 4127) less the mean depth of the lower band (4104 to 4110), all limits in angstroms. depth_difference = -0.12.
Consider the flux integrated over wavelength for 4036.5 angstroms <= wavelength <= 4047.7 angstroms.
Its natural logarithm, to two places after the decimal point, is 5.03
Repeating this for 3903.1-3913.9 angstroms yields 4.96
